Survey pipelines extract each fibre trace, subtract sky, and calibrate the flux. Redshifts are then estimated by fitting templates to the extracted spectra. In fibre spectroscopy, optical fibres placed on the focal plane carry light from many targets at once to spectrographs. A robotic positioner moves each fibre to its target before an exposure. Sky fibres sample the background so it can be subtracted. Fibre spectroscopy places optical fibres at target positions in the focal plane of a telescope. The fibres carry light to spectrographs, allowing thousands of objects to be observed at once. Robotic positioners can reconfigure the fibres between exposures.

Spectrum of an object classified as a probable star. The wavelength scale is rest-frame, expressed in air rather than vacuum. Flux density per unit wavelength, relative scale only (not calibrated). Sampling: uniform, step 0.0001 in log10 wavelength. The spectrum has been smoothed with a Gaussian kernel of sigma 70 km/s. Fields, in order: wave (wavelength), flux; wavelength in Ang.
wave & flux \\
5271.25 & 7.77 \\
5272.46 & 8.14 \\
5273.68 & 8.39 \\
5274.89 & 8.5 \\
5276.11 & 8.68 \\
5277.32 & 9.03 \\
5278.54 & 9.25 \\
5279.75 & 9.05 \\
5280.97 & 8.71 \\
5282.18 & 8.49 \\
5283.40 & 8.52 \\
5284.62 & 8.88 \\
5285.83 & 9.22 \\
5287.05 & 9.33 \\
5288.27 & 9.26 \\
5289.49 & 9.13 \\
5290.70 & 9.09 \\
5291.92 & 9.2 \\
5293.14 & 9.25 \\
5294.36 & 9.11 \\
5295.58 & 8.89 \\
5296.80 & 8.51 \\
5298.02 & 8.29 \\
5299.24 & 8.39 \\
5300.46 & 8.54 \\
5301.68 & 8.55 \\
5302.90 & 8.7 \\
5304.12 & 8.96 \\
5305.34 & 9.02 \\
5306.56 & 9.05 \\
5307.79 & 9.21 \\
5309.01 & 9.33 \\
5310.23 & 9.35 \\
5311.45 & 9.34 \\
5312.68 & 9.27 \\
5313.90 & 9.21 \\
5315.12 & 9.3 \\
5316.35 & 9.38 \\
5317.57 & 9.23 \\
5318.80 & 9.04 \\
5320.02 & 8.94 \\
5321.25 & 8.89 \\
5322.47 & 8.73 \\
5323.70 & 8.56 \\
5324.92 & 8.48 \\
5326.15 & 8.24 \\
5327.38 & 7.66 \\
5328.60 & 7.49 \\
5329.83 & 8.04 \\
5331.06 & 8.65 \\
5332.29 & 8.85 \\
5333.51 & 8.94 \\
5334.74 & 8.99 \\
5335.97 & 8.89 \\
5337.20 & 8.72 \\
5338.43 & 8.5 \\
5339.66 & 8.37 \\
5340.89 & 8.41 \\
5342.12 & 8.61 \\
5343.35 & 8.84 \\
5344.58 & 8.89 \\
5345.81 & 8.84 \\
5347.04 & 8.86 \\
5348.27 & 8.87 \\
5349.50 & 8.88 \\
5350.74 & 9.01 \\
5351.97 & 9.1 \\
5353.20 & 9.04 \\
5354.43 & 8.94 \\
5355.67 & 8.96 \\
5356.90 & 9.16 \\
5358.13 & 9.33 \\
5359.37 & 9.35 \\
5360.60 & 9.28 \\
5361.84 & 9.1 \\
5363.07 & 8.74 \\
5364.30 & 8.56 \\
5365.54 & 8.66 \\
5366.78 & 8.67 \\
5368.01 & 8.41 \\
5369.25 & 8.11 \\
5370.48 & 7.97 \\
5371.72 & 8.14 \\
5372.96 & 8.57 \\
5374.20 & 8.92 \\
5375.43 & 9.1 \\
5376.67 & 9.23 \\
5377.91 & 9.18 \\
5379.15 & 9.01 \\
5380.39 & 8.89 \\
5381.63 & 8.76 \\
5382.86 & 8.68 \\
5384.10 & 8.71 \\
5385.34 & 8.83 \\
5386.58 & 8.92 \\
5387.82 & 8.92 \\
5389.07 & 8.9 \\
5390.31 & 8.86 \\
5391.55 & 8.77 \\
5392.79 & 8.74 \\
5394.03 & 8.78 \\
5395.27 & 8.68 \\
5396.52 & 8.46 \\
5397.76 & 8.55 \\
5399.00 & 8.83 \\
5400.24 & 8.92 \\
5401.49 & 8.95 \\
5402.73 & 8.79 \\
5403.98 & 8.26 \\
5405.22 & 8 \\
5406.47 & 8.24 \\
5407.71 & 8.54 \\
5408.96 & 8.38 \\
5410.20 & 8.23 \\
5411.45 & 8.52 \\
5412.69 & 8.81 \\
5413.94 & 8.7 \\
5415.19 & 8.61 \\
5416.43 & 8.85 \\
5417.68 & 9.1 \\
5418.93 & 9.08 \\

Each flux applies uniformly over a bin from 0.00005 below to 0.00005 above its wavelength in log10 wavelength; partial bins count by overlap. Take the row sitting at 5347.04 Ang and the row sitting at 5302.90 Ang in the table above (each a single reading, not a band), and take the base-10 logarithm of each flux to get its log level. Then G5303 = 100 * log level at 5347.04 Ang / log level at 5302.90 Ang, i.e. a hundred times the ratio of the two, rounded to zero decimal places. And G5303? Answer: 101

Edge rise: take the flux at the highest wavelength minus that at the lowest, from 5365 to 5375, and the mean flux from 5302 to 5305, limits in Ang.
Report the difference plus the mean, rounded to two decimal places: 9.09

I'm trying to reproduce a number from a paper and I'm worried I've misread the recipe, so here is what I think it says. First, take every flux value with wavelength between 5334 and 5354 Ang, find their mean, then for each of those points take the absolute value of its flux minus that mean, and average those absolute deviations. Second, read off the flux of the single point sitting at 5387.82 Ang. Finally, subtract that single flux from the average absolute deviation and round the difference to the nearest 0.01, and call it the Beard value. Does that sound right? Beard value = -8.75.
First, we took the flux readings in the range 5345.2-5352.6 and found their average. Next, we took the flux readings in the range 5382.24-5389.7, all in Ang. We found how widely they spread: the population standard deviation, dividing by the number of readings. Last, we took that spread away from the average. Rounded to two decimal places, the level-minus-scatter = 8.83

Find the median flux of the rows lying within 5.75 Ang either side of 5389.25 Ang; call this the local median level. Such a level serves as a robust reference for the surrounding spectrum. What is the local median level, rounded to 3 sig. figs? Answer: 8.83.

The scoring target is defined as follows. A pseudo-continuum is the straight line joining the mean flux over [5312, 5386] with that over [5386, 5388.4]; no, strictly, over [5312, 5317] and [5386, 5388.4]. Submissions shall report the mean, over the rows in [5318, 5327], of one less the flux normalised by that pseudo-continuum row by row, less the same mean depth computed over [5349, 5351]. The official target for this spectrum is 0.042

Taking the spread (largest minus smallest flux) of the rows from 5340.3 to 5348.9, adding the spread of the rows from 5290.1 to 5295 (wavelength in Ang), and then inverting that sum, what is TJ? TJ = 1.6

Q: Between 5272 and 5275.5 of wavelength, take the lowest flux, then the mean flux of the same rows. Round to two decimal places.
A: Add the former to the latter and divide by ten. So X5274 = 1.65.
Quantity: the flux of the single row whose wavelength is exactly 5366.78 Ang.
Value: 8.67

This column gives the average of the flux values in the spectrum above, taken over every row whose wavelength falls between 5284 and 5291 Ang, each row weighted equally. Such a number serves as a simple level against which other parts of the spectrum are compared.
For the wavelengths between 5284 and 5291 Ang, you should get 9.2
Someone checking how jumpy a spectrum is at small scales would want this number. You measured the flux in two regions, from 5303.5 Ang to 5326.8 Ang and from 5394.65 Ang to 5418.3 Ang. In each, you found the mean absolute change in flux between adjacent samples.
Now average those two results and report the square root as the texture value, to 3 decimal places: 0.395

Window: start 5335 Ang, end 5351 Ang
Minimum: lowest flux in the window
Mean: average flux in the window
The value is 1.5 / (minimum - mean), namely -4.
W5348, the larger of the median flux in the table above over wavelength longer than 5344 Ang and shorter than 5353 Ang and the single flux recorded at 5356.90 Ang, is 9.2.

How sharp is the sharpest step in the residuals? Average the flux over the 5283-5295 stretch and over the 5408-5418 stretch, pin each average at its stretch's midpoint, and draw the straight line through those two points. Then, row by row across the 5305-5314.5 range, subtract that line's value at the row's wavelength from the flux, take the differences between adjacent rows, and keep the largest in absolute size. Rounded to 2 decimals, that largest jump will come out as 0.16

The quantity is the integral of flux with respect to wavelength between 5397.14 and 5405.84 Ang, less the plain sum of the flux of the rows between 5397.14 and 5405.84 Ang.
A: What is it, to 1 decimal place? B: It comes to 14.7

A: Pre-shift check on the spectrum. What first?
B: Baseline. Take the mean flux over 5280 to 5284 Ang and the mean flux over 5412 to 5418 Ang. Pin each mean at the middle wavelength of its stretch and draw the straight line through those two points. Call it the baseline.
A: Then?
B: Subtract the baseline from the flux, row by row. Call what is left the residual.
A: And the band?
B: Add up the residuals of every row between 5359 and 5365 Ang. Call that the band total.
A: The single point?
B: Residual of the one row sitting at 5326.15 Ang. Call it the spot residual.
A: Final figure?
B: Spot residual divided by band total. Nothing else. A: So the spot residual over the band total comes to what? -0.3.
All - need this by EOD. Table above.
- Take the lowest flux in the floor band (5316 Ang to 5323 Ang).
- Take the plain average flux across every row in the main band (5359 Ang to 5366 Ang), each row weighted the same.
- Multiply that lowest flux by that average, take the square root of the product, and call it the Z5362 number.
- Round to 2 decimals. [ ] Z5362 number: 8.84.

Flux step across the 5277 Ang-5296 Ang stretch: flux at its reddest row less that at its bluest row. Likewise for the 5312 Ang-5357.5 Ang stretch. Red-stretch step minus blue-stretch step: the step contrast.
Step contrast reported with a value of 0.0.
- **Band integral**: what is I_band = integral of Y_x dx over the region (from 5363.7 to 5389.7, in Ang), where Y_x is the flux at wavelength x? 226.7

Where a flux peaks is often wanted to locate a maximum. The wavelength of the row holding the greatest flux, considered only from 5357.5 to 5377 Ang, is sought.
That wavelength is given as 5359.37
